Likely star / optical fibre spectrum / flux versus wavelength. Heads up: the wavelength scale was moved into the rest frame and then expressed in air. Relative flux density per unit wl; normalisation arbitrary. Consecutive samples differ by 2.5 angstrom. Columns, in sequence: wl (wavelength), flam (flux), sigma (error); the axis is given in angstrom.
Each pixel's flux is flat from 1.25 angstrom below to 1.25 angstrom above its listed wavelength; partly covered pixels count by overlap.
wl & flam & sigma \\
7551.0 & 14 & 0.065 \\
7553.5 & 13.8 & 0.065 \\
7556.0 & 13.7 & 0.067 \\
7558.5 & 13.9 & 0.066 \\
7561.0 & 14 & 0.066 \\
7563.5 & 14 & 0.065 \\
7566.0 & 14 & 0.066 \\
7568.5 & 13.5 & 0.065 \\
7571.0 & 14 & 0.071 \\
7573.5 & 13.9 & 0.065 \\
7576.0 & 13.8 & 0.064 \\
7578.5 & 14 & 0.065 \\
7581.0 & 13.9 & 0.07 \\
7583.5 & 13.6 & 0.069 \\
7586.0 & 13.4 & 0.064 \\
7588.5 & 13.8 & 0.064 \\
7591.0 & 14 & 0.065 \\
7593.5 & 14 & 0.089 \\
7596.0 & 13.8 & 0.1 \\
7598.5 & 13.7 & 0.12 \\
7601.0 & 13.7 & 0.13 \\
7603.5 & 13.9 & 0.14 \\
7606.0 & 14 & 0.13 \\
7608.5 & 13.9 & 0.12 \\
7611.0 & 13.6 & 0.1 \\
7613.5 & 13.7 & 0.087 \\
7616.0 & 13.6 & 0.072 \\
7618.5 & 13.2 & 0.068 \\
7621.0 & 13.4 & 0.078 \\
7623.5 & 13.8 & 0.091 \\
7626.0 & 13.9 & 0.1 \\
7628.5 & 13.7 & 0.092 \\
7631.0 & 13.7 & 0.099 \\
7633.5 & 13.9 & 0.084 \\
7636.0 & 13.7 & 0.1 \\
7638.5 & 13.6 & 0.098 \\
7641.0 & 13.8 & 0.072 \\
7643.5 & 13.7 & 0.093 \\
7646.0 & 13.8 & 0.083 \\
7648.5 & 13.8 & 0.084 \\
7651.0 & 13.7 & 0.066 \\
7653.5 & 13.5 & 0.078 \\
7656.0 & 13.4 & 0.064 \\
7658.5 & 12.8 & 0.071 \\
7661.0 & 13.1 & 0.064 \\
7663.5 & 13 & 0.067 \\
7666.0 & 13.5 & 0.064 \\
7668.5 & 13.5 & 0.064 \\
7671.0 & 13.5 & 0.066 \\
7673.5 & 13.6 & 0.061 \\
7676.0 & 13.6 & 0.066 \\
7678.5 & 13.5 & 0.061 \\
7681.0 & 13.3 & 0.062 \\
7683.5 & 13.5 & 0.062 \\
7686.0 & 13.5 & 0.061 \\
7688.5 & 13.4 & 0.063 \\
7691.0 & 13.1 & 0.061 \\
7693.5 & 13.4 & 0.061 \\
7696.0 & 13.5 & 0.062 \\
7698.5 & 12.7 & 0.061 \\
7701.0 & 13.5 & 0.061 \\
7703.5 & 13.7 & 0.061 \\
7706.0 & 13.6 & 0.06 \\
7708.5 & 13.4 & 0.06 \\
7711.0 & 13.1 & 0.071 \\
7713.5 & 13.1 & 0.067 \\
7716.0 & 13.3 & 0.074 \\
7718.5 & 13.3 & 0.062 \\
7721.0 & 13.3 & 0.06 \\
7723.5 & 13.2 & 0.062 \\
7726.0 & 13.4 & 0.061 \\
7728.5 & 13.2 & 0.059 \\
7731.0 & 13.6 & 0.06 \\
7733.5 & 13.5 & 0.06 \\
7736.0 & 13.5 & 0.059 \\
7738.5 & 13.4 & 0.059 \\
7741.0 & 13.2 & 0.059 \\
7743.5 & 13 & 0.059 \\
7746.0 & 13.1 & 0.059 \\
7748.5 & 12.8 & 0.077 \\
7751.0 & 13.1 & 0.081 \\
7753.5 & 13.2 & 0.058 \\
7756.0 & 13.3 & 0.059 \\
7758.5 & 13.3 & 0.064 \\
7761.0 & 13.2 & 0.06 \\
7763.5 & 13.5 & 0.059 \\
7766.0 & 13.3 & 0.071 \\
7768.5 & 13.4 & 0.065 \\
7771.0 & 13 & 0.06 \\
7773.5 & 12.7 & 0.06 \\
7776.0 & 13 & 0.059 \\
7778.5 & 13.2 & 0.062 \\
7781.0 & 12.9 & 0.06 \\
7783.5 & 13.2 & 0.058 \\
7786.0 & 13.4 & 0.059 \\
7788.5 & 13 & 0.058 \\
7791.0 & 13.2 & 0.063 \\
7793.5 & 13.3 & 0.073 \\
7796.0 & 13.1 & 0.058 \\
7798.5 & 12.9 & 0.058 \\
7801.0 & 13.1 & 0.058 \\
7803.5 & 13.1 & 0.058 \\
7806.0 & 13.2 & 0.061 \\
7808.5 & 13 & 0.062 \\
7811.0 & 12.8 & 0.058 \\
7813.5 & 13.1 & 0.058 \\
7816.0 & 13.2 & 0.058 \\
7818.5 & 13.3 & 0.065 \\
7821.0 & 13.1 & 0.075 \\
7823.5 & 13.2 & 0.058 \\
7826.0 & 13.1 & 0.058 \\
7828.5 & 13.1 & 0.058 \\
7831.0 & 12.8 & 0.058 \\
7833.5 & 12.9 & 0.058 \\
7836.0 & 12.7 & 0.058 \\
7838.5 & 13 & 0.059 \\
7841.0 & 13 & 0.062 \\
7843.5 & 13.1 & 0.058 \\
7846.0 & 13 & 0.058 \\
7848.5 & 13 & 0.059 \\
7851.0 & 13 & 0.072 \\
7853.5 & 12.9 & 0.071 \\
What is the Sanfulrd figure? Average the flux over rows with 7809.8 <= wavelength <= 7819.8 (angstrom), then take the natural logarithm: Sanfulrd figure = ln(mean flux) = 2.57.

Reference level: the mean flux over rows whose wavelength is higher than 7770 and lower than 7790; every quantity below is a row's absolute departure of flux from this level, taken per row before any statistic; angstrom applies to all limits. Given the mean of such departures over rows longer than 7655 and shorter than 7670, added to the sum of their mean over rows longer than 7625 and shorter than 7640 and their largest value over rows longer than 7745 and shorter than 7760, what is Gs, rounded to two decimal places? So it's 1.22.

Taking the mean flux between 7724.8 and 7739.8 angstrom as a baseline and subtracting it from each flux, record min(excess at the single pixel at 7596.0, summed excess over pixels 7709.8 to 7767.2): -4.1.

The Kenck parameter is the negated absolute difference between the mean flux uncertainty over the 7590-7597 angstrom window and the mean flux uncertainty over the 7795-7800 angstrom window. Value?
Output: -0.027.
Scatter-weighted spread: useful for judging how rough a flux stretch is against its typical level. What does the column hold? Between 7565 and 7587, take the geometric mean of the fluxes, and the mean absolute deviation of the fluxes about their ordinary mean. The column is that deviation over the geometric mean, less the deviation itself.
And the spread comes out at -0.18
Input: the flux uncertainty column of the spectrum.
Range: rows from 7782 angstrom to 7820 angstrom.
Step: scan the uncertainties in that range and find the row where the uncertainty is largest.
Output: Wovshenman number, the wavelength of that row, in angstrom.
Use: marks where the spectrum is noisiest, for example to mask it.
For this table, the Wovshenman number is 7793.5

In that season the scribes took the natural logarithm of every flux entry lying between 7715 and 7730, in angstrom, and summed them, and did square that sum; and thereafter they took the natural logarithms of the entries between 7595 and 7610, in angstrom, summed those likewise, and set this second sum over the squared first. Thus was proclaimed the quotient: 0.0654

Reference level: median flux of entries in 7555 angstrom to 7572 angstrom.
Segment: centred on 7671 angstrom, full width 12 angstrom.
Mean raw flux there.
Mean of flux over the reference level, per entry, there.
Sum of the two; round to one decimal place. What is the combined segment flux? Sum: 14.5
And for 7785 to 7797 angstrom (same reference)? 14.1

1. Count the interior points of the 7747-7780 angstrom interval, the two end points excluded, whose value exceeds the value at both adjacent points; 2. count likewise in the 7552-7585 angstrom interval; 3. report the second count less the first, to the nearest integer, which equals 0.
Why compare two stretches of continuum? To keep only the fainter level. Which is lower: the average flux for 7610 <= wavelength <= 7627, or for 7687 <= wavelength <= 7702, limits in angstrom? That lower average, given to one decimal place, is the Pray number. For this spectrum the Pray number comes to 13.3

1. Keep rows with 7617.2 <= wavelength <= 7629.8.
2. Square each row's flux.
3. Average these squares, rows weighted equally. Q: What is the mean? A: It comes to 185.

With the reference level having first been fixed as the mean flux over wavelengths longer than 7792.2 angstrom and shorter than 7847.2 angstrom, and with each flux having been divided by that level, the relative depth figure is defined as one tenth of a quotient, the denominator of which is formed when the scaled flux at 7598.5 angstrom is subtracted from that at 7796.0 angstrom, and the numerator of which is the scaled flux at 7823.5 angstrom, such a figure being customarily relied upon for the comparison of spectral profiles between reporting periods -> -2.2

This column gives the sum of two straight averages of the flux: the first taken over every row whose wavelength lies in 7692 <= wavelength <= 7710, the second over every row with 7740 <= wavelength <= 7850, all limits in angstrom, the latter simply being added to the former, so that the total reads 26.5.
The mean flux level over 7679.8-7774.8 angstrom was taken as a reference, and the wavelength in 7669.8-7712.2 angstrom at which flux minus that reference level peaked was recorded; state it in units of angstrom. 7703.5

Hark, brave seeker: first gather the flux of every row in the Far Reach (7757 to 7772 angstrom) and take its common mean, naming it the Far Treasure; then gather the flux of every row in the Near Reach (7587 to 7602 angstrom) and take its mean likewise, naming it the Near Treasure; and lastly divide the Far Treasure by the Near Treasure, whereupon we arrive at 0.96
